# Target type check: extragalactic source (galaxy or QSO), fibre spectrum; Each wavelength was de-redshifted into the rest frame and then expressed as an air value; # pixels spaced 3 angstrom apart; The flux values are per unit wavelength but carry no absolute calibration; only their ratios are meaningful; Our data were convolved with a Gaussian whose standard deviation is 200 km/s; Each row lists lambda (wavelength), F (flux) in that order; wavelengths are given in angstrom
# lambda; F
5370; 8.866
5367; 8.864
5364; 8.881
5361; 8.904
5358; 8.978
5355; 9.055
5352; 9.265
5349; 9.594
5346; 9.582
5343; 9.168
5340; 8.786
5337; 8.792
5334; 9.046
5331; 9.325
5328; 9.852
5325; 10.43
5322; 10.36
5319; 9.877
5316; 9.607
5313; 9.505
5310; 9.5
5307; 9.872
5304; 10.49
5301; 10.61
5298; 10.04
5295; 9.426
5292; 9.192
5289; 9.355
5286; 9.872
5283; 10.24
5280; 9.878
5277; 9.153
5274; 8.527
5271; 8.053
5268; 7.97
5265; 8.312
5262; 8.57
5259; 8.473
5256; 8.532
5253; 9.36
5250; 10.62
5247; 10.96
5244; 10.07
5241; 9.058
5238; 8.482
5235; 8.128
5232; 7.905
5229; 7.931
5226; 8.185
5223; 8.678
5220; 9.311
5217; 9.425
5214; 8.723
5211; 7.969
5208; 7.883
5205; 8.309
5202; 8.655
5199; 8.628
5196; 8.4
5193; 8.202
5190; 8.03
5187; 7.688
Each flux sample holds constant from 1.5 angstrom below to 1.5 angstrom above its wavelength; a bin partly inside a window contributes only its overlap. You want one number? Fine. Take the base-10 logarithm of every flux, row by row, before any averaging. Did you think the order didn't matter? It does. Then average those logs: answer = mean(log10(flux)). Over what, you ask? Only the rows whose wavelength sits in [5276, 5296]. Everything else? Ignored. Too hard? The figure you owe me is 0.98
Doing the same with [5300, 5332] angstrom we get 1.00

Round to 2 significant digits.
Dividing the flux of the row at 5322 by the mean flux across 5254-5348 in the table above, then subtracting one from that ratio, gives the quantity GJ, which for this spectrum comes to 0.11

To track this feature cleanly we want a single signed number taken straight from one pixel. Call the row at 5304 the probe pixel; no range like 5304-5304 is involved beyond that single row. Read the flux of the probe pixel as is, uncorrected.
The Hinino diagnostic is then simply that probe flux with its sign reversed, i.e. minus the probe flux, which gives -10.5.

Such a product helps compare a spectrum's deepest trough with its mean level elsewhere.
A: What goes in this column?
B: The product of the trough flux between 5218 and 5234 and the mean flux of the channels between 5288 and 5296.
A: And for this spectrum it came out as 74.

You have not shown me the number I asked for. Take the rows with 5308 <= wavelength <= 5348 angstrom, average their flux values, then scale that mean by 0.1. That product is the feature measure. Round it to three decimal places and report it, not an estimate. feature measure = 0.953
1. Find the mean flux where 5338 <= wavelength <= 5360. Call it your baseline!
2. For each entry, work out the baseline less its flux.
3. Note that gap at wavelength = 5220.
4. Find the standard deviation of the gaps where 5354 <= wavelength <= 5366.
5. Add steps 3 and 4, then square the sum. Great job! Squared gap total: 0.00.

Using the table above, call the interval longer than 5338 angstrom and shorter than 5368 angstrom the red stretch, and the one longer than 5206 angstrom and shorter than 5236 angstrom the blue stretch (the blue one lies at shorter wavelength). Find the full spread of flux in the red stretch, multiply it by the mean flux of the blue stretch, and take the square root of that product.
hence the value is 2.6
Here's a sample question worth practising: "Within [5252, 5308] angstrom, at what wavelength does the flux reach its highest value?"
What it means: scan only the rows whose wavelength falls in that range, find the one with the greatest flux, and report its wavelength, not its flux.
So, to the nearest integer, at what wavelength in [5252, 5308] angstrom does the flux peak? 5301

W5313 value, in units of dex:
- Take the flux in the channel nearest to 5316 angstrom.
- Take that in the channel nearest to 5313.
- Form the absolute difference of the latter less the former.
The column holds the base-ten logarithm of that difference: -0.99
